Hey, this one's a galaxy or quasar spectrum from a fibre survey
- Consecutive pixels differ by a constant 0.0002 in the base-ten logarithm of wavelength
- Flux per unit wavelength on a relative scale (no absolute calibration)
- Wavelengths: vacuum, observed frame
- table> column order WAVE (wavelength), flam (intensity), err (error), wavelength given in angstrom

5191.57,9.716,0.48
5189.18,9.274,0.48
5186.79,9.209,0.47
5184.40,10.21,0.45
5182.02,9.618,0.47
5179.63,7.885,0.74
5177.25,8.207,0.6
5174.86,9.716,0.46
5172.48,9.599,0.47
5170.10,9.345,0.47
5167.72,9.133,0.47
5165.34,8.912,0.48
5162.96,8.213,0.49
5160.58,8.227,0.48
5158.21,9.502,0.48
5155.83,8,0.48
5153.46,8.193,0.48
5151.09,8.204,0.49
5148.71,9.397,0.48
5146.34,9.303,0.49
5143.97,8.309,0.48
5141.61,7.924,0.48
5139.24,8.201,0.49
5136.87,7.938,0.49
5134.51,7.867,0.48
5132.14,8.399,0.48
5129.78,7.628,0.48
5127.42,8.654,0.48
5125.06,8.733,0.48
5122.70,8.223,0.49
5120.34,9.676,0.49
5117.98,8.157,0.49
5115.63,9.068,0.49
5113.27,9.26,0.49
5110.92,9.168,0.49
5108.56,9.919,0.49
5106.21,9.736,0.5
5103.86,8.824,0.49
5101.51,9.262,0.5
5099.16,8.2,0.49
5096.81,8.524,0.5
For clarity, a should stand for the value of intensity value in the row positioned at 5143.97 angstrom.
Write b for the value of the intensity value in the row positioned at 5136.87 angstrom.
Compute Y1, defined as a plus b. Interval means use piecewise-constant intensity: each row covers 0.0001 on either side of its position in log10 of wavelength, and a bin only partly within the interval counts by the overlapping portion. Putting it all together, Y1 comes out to 16.25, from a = 8.309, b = 7.938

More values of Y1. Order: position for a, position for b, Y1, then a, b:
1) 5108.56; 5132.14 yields 18.32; 9.919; 8.399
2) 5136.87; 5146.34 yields 17.24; 7.938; 9.303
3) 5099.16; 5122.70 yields 16.42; 8.2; 8.223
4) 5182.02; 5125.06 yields 18.35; 9.618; 8.733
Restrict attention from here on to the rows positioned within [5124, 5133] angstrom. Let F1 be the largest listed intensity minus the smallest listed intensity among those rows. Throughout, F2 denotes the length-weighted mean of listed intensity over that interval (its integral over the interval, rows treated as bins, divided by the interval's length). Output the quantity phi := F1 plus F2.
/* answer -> 9.5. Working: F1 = 1.1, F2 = 8.4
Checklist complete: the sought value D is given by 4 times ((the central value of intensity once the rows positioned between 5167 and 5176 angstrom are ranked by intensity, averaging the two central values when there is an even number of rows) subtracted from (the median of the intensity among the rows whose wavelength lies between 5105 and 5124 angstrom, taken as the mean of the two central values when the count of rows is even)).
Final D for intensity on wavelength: -1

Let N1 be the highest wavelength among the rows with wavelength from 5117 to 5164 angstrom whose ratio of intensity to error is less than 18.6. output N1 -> 5162.96 angstrom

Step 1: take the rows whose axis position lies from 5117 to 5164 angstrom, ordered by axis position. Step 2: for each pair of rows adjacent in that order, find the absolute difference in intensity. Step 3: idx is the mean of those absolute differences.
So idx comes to 0.64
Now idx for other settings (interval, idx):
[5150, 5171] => 0.52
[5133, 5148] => 0.40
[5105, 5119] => 0.43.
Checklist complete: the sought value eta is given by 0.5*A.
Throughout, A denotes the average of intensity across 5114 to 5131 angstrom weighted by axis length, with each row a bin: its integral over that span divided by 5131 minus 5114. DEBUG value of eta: 4.3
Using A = 8.6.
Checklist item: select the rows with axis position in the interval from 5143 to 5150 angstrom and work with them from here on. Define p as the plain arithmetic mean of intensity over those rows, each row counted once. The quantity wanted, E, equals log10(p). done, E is 0.954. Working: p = 9.0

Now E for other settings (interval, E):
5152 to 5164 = 0.926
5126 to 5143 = 0.908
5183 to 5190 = 0.981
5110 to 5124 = 0.951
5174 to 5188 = 0.961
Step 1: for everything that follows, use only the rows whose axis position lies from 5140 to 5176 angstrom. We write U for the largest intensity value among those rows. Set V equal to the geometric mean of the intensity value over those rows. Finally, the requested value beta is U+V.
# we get 18.49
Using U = 9.716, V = 8.78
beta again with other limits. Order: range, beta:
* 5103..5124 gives 19.01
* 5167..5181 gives 18.67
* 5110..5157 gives 18.17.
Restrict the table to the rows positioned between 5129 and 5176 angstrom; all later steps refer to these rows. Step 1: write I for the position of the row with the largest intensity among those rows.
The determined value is 5174.86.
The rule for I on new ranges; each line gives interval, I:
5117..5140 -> 5120.34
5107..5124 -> 5108.56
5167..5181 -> 5174.86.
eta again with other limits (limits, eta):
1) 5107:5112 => 4.8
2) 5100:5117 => 4.6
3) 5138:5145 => 4.1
